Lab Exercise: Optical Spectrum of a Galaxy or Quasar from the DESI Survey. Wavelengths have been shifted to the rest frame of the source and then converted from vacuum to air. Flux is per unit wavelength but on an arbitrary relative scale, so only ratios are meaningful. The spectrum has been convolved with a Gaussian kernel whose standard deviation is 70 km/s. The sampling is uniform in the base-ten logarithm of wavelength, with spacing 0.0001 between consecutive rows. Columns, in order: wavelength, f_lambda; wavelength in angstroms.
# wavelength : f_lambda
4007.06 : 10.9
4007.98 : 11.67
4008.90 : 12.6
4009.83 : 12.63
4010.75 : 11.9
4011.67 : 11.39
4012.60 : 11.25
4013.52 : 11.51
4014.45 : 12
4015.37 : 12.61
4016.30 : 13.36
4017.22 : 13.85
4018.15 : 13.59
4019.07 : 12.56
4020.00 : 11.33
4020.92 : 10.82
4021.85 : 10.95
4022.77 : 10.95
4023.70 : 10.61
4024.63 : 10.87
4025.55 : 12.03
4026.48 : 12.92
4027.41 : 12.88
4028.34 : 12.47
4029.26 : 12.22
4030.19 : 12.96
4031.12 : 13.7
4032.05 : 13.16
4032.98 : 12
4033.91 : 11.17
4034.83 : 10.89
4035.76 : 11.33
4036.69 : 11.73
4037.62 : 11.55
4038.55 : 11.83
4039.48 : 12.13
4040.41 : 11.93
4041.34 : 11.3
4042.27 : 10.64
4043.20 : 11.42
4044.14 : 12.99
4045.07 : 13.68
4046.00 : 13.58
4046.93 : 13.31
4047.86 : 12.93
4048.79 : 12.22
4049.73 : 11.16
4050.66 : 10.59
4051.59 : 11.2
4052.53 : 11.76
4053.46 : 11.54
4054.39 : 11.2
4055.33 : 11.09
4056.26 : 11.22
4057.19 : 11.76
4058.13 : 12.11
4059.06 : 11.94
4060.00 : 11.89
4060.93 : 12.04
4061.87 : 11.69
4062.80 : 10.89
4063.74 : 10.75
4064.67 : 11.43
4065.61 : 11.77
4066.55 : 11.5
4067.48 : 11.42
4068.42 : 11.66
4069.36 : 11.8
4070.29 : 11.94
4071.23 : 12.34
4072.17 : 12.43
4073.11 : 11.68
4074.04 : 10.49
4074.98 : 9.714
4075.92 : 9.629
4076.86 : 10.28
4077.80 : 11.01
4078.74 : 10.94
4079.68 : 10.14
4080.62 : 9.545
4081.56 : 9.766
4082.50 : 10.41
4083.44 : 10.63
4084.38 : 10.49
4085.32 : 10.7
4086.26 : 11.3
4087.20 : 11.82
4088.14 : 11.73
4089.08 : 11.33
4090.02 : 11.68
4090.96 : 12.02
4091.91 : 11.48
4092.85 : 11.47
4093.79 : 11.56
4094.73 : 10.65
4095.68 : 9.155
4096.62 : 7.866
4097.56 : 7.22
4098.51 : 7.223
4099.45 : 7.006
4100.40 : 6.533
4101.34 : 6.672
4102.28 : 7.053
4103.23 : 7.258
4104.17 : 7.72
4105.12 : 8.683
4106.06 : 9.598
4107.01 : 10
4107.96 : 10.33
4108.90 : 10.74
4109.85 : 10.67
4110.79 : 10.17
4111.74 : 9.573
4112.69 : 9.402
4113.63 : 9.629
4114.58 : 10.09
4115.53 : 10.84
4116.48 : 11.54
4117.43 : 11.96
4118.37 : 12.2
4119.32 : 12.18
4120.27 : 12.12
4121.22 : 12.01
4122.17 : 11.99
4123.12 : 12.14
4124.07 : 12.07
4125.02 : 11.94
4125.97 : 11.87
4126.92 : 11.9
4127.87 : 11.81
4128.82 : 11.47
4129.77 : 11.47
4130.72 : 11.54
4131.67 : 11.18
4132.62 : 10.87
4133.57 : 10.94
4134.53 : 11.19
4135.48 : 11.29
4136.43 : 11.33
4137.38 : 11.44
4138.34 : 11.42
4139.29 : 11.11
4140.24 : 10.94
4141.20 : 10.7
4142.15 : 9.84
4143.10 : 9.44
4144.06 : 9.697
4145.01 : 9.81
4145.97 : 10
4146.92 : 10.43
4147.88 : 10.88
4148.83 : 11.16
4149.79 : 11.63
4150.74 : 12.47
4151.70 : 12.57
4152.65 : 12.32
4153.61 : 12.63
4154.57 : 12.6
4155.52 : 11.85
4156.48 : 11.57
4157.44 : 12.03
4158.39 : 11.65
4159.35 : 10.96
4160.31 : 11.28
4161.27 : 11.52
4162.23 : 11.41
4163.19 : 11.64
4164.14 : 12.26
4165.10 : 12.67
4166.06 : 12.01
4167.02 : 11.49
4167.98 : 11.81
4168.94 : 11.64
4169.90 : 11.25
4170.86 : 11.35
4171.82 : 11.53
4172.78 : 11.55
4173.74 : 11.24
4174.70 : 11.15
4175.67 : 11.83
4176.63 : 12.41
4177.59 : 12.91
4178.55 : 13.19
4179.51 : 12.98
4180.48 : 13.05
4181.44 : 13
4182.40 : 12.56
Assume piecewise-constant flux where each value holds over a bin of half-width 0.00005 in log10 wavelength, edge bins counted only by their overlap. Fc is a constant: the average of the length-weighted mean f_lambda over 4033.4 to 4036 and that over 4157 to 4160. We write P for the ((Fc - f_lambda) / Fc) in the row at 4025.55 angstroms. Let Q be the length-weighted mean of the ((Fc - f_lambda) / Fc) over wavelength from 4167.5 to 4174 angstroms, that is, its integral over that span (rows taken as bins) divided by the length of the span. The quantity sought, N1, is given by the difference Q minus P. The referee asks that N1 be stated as 0.05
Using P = -0.06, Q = -0.01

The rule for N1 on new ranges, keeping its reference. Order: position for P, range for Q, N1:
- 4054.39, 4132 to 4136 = 0.01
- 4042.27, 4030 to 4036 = -0.13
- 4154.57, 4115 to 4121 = 0.07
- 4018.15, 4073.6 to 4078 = 0.30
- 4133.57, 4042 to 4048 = -0.16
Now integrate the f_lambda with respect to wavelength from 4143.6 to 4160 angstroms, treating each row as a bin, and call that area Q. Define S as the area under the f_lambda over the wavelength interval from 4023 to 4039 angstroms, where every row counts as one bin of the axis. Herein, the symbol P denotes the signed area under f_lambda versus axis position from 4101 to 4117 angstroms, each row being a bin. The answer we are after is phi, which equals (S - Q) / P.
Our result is 0.03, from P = 151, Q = 187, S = 192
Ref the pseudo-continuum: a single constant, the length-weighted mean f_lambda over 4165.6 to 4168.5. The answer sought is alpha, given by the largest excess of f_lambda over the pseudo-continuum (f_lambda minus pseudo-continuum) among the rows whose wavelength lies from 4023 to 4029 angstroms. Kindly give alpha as 1.2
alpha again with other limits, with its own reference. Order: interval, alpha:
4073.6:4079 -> -0.8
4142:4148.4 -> -0.9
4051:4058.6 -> 0.3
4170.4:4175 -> -0.2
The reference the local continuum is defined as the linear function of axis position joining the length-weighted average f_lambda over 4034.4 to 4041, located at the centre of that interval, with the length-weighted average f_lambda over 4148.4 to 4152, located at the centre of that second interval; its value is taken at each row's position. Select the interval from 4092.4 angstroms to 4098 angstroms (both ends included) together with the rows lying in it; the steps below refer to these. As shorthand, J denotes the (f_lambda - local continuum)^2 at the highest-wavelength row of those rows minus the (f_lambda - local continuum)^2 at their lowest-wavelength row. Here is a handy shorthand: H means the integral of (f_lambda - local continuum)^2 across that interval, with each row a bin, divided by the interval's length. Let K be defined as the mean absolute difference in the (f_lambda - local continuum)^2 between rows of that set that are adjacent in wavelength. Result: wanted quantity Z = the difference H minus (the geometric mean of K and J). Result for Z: -1.93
